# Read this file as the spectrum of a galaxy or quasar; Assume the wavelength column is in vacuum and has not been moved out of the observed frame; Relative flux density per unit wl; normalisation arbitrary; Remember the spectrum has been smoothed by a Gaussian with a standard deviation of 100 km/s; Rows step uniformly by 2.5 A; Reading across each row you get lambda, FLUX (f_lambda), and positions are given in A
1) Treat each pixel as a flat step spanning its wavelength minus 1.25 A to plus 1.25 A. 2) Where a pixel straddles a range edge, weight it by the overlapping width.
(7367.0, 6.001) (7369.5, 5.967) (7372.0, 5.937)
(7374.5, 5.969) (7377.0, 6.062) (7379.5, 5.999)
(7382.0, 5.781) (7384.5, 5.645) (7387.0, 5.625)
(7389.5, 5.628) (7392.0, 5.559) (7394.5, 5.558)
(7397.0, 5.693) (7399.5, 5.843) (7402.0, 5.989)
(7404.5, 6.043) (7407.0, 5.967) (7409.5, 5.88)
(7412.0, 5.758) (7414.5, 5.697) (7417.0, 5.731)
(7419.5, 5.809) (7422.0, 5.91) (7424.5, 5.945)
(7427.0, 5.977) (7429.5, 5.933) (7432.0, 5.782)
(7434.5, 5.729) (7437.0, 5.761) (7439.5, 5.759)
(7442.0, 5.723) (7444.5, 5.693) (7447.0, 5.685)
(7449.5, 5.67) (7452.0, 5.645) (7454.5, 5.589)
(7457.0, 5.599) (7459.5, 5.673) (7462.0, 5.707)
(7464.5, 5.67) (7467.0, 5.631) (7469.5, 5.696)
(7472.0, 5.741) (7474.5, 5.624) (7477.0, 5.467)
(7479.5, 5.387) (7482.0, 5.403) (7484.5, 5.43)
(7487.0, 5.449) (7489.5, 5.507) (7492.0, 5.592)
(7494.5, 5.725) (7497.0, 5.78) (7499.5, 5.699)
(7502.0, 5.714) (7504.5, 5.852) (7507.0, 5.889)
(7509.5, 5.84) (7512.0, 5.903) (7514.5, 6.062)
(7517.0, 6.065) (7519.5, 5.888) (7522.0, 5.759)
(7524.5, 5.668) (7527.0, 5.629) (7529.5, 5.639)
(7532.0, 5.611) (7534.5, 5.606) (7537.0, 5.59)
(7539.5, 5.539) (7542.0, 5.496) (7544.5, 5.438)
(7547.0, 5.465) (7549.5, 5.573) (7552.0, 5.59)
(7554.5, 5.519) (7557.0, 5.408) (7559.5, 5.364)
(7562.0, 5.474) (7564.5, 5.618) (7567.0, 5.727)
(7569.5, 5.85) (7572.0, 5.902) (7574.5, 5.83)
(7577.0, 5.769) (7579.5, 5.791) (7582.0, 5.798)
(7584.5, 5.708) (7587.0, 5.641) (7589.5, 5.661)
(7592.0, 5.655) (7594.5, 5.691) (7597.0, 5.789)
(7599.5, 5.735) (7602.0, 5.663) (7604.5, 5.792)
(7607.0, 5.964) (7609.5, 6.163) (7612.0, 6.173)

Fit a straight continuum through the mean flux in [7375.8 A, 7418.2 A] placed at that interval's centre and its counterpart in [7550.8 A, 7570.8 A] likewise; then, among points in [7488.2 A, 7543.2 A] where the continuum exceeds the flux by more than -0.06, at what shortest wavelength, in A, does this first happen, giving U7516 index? 7489.5 A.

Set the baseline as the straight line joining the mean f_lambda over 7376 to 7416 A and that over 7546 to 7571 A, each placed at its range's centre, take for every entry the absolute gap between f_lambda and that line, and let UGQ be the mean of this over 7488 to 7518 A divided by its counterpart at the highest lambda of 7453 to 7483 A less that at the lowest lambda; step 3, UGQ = 1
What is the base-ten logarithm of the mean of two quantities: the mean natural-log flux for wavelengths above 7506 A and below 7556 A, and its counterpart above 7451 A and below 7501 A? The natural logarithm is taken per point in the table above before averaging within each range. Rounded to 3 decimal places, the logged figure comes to 0.238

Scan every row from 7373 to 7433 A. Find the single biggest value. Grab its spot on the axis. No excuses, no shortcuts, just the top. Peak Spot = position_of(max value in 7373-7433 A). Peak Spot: 7377.0 A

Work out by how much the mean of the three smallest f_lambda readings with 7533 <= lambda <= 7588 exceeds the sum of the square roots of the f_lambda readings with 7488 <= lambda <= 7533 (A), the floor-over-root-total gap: -38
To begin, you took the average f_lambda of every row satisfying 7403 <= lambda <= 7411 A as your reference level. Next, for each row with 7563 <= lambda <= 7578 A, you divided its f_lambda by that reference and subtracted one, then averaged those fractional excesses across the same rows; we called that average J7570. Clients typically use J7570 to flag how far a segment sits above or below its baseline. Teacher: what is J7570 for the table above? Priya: -0.030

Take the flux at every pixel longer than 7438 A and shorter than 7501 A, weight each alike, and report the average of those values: 5.62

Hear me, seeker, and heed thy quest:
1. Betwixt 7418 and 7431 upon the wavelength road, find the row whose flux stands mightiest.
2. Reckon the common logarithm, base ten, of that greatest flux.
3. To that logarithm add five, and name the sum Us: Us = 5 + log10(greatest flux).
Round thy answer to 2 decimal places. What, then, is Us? 5.78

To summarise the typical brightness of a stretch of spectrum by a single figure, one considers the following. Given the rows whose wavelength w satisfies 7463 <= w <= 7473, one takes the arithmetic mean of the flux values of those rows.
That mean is 5.68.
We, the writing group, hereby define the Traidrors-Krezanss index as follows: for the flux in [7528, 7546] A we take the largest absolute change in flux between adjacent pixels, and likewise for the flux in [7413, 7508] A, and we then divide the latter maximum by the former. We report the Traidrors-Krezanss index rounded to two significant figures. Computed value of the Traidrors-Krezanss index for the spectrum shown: 2.7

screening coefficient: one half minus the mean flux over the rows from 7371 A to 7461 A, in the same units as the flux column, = -5.28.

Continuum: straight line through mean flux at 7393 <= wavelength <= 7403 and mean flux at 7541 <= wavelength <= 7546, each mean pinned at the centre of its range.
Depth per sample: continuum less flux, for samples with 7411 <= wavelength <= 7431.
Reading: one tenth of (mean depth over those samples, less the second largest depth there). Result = -0.0122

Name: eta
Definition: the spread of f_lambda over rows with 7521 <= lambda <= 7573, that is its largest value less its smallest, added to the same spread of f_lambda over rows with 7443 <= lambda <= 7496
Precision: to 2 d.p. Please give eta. 0.89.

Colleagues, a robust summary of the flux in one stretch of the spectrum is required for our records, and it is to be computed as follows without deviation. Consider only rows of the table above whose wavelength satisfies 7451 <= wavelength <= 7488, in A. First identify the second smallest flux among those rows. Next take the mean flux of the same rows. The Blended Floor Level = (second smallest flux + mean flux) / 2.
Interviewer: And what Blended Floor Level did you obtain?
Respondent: 5.49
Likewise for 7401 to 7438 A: 5.79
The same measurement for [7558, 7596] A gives 5.59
